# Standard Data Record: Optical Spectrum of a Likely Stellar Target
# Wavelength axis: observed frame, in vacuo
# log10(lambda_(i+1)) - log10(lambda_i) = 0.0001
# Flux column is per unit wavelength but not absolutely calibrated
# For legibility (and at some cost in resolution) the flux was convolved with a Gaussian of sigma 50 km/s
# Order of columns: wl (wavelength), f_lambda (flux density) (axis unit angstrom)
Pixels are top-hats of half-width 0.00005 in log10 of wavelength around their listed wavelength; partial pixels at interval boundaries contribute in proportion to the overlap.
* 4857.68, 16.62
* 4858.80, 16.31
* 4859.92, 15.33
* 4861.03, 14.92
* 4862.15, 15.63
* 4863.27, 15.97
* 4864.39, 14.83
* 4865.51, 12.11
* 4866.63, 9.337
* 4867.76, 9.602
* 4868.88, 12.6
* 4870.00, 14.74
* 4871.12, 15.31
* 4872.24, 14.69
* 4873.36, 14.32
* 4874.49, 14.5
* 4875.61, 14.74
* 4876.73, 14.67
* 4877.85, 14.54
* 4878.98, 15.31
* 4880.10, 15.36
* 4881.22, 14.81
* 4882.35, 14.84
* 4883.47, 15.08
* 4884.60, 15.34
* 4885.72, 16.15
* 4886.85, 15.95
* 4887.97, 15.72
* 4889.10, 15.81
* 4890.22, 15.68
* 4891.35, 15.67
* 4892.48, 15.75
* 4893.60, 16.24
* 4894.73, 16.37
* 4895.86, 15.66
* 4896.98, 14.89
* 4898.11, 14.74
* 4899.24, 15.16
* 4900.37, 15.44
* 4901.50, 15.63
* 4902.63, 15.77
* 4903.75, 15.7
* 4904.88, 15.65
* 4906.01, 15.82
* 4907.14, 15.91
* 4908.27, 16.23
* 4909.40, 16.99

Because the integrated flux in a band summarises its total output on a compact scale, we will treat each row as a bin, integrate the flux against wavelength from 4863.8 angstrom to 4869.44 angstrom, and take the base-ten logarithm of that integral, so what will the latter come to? 1.82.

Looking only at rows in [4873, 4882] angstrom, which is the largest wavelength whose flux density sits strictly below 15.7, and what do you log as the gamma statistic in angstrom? 4881.22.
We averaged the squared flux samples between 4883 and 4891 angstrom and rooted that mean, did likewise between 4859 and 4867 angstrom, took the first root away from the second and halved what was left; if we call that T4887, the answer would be -0.7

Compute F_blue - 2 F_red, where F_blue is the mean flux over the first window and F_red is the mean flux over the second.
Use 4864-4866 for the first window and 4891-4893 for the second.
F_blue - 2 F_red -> -18.0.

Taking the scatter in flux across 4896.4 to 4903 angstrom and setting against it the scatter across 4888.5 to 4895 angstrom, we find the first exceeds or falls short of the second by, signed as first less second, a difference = 0.1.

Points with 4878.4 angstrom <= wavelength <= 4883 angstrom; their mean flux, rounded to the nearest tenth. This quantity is 15.1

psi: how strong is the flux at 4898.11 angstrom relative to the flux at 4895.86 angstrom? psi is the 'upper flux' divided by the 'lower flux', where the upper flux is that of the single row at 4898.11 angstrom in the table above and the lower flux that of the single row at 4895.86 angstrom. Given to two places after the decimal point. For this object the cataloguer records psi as 0.94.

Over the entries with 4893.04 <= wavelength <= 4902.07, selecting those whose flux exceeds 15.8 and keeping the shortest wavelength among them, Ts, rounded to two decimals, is 4893.60 angstrom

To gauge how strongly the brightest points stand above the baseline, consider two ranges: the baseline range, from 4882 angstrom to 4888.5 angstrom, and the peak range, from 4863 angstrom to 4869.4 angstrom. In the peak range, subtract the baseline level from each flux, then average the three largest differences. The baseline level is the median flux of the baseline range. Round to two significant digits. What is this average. -1.1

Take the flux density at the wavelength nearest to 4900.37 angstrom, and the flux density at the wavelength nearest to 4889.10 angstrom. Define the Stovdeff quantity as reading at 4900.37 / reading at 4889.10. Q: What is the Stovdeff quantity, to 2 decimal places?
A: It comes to 0.98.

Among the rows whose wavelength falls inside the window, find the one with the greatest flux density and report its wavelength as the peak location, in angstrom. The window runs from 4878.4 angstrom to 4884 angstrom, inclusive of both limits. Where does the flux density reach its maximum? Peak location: 4880.10 angstrom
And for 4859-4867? 4863.27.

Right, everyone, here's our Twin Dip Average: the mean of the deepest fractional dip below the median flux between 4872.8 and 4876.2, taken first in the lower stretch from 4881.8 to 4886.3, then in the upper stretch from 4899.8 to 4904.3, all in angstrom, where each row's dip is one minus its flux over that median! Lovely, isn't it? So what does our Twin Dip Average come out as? -0.044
